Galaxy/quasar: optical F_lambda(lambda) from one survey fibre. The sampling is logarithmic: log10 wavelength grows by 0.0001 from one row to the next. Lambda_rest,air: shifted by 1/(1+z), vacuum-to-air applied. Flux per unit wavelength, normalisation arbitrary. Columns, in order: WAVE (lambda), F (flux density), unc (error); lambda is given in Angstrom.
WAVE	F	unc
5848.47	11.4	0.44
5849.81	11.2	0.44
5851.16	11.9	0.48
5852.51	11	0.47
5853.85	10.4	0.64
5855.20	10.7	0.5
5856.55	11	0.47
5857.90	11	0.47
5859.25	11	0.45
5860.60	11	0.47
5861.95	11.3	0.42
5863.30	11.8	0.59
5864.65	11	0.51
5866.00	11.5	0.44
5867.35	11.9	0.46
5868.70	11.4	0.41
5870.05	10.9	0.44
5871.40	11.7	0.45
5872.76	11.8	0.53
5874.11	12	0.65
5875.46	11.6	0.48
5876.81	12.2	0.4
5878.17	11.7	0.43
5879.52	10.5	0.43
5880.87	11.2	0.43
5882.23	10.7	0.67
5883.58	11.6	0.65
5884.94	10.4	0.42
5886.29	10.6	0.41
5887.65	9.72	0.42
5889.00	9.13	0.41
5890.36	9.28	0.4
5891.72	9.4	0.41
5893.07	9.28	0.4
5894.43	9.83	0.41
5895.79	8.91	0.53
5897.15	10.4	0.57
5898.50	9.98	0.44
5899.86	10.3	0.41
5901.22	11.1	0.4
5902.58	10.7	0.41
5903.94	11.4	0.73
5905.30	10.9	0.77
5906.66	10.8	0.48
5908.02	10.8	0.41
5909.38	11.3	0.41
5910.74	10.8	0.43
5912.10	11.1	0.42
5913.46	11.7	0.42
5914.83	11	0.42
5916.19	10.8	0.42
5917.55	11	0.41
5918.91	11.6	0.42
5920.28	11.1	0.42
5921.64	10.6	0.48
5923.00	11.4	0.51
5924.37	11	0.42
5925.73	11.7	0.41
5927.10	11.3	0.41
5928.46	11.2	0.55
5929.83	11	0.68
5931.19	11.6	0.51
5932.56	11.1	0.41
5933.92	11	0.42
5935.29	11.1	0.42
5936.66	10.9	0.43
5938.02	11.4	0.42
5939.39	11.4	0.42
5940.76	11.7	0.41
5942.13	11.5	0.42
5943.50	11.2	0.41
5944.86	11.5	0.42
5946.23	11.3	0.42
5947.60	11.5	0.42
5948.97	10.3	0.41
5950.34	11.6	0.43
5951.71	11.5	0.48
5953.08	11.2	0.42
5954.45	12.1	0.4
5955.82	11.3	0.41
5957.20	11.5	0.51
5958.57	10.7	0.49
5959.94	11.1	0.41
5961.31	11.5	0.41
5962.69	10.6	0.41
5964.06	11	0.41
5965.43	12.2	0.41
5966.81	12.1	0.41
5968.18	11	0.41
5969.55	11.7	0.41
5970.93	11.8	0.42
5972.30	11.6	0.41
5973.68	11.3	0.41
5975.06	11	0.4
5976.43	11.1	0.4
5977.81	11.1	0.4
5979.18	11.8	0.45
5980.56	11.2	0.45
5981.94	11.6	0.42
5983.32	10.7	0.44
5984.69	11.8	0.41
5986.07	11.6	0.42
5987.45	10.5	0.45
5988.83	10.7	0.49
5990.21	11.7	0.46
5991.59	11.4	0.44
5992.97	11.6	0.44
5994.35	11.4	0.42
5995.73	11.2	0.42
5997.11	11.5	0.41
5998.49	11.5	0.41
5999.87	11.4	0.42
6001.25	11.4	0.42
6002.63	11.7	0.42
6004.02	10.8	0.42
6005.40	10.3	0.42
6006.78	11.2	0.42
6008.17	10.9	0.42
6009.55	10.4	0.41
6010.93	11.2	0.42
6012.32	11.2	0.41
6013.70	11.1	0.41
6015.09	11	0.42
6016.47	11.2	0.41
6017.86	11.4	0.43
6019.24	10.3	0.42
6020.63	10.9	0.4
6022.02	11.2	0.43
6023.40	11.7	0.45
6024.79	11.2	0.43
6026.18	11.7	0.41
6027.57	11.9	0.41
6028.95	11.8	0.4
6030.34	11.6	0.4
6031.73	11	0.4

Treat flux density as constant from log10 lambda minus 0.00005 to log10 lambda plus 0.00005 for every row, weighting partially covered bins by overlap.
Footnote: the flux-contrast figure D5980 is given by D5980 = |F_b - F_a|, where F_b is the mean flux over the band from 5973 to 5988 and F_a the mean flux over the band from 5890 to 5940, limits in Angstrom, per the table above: 0.43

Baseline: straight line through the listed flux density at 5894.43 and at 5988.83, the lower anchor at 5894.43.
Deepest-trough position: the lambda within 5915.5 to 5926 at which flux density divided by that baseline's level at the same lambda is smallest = 5921.64 Angstrom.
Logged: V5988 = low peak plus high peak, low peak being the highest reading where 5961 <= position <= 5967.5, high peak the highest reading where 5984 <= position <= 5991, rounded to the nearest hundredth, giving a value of 24.00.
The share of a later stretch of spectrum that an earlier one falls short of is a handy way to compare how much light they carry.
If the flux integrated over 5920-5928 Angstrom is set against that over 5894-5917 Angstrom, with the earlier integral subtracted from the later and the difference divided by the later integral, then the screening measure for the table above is -1.7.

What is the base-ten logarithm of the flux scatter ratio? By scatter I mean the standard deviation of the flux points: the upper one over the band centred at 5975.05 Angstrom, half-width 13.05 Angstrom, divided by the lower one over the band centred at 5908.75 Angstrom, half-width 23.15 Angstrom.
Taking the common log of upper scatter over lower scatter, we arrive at -0.20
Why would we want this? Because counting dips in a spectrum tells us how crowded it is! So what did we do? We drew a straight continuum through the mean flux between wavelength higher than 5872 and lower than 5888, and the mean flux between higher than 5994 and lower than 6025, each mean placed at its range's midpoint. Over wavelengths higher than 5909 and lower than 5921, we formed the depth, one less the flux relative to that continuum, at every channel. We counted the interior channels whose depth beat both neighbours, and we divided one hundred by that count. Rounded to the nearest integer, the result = 50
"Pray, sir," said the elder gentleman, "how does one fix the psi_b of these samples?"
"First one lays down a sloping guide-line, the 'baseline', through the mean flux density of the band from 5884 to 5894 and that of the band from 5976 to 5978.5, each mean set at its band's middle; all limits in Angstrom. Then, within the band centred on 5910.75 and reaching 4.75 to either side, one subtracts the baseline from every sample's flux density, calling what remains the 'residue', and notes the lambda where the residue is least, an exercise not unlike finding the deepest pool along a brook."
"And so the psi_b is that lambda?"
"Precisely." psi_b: 5910.74 Angstrom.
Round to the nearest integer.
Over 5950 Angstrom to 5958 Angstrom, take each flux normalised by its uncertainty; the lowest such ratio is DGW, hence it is 23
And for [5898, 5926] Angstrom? 14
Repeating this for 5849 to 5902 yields 16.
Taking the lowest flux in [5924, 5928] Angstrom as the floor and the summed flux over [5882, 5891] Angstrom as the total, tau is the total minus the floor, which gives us 60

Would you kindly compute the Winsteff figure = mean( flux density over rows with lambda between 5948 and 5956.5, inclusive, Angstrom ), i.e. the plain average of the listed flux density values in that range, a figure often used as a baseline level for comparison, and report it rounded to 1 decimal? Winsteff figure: 11.3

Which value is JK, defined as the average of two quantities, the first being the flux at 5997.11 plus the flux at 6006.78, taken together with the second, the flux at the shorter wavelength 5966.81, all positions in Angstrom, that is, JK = 17.4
